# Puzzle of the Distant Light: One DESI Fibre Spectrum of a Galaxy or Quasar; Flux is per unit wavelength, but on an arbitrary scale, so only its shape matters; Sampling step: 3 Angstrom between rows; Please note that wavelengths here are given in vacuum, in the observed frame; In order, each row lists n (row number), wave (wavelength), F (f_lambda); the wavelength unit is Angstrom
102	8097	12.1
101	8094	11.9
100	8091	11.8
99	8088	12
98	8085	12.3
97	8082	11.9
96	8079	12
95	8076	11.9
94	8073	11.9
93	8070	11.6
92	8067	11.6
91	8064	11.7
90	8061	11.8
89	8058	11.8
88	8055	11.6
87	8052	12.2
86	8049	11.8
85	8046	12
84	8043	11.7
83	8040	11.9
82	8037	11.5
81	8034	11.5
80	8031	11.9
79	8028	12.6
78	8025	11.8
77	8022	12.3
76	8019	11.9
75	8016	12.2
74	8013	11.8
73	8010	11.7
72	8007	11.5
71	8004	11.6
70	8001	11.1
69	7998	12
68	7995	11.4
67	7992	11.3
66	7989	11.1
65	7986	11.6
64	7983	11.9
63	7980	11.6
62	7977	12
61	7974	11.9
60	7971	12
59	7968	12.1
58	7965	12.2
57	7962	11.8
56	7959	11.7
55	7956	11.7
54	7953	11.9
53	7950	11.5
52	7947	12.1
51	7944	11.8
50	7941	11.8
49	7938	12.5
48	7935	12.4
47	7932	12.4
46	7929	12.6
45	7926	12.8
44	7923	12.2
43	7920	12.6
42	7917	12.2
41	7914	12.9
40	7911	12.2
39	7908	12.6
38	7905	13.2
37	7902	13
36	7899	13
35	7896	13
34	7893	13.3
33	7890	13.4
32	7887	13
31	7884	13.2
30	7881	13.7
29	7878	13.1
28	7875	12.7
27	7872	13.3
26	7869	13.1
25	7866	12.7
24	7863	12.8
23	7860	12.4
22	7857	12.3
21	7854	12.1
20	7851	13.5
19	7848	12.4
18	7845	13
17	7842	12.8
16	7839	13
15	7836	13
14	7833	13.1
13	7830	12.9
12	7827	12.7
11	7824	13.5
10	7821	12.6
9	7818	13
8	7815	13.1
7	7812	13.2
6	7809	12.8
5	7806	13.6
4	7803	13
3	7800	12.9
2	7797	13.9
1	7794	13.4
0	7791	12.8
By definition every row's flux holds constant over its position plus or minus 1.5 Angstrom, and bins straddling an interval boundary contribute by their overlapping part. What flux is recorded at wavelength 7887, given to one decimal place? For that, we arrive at 13.0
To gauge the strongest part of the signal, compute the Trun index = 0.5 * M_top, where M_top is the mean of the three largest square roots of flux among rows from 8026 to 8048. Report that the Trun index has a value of 1.74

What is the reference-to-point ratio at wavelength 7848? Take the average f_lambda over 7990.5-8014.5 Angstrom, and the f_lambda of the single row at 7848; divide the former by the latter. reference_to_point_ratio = 0.931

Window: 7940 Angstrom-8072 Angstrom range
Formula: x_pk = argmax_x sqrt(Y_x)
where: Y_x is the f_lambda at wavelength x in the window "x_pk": 8028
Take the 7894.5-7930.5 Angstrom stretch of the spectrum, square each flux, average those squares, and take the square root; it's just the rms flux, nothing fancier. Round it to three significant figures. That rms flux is 12.7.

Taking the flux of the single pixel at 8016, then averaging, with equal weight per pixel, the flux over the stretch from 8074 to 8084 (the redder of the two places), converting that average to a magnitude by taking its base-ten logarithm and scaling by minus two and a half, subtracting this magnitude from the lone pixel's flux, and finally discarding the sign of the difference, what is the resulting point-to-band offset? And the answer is 14.9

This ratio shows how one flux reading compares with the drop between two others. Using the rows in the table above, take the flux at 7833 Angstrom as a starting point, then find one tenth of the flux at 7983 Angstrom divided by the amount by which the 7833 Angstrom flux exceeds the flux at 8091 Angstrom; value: 0.92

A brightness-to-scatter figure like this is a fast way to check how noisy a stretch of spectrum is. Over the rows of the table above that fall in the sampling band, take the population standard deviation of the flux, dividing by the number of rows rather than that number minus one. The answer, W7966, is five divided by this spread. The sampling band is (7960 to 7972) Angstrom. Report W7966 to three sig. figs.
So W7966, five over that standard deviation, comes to 33.8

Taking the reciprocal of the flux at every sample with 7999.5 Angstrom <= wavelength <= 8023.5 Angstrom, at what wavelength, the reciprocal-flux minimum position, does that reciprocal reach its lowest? 8022 Angstrom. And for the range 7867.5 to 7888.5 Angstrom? 7881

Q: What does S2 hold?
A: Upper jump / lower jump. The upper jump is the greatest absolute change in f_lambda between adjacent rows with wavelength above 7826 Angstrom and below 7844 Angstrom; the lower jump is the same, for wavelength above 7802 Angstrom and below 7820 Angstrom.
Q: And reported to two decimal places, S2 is 0.25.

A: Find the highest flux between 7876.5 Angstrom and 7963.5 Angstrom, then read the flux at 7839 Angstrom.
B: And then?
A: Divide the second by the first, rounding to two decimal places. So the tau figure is 0.95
